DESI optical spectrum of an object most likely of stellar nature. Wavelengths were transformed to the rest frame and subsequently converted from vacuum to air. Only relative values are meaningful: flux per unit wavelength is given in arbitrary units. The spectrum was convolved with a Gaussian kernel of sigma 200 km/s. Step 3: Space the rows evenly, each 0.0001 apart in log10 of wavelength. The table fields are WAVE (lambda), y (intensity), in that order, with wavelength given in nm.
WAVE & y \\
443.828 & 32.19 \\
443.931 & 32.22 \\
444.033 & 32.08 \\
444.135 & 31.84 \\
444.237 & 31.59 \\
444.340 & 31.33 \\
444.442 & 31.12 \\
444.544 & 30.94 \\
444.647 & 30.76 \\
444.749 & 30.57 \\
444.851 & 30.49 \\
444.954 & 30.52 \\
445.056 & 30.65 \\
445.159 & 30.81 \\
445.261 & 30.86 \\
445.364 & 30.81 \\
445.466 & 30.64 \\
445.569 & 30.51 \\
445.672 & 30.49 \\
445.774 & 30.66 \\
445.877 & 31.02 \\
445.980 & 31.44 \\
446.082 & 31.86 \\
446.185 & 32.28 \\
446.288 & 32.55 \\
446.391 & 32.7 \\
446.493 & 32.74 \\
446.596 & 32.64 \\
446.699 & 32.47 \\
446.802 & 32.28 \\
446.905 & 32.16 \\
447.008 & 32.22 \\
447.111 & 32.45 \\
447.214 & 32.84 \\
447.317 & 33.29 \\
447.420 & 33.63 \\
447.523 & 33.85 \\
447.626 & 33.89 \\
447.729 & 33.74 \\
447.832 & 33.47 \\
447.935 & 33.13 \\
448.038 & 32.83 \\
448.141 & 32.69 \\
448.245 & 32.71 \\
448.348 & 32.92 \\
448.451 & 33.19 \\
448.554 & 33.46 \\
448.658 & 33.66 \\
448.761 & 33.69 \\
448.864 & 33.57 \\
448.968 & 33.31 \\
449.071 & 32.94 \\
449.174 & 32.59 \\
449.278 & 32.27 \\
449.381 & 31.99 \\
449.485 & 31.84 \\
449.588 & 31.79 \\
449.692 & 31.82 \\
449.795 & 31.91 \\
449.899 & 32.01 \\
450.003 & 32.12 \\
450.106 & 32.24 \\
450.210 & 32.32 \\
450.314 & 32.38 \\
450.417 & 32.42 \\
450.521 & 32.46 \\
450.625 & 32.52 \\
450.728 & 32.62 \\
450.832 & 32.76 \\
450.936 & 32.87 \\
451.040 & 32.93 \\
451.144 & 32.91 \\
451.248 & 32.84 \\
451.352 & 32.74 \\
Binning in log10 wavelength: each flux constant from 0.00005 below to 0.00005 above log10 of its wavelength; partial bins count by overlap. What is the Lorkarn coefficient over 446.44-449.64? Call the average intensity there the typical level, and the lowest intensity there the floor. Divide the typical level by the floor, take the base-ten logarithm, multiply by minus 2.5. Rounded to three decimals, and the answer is -0.038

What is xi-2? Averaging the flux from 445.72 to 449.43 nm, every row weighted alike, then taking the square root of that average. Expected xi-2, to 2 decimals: 5.72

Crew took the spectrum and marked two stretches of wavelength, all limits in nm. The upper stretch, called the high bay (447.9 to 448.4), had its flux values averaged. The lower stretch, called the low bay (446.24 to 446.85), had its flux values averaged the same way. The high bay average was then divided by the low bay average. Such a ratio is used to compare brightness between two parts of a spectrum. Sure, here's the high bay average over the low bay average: 1.01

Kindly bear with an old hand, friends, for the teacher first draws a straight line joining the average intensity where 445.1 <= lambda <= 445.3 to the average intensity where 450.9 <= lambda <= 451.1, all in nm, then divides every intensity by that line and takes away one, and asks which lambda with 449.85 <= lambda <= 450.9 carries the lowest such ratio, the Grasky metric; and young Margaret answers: 449.899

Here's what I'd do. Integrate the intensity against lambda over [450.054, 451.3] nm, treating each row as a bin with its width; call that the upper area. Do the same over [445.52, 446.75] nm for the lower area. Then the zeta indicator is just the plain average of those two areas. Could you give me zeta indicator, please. 39.9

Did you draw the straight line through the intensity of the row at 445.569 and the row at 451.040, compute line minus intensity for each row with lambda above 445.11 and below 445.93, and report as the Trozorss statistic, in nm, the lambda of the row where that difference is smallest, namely 445.261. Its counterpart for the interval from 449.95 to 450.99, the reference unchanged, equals 450.936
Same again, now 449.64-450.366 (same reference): 450.314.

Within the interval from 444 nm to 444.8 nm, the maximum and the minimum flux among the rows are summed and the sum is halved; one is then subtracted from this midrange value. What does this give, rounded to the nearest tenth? 30.3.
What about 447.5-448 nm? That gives 32.5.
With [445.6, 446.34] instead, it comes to 30.5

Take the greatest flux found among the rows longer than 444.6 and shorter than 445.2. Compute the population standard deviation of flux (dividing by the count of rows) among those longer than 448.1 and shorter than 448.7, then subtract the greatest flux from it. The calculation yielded -30.4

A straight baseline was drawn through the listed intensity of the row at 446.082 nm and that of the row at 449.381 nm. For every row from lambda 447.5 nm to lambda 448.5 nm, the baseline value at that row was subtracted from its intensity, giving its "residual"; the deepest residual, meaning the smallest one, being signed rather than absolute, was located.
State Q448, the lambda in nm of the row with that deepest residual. 448.141 nm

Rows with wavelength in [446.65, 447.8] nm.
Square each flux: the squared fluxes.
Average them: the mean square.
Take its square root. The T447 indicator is 33.0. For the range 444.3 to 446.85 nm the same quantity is 31.3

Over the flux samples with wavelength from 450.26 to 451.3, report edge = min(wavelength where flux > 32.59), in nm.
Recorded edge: 450.728 nm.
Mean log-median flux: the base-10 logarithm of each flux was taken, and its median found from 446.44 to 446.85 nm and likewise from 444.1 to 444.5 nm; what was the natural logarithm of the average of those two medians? 0.409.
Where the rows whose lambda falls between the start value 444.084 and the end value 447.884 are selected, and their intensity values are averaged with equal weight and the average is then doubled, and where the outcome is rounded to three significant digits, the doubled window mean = 63.7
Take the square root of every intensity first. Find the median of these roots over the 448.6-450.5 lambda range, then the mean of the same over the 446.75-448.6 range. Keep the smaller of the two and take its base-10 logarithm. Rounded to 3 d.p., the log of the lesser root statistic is 0.755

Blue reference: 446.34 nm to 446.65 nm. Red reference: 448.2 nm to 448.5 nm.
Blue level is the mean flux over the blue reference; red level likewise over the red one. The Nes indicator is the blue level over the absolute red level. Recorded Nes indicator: 0.99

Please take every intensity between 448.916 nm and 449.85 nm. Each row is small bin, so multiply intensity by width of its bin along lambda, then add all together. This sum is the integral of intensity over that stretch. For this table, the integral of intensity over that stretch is 30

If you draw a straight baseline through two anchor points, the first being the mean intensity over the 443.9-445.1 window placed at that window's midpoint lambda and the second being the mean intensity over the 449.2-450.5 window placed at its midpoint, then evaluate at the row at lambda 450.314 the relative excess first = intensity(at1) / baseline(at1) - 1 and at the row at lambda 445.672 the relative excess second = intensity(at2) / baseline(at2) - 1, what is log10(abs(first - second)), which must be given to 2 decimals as -1.46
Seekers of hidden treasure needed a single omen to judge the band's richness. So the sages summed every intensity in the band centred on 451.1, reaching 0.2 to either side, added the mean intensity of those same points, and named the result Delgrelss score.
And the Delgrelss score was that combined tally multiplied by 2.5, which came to 411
